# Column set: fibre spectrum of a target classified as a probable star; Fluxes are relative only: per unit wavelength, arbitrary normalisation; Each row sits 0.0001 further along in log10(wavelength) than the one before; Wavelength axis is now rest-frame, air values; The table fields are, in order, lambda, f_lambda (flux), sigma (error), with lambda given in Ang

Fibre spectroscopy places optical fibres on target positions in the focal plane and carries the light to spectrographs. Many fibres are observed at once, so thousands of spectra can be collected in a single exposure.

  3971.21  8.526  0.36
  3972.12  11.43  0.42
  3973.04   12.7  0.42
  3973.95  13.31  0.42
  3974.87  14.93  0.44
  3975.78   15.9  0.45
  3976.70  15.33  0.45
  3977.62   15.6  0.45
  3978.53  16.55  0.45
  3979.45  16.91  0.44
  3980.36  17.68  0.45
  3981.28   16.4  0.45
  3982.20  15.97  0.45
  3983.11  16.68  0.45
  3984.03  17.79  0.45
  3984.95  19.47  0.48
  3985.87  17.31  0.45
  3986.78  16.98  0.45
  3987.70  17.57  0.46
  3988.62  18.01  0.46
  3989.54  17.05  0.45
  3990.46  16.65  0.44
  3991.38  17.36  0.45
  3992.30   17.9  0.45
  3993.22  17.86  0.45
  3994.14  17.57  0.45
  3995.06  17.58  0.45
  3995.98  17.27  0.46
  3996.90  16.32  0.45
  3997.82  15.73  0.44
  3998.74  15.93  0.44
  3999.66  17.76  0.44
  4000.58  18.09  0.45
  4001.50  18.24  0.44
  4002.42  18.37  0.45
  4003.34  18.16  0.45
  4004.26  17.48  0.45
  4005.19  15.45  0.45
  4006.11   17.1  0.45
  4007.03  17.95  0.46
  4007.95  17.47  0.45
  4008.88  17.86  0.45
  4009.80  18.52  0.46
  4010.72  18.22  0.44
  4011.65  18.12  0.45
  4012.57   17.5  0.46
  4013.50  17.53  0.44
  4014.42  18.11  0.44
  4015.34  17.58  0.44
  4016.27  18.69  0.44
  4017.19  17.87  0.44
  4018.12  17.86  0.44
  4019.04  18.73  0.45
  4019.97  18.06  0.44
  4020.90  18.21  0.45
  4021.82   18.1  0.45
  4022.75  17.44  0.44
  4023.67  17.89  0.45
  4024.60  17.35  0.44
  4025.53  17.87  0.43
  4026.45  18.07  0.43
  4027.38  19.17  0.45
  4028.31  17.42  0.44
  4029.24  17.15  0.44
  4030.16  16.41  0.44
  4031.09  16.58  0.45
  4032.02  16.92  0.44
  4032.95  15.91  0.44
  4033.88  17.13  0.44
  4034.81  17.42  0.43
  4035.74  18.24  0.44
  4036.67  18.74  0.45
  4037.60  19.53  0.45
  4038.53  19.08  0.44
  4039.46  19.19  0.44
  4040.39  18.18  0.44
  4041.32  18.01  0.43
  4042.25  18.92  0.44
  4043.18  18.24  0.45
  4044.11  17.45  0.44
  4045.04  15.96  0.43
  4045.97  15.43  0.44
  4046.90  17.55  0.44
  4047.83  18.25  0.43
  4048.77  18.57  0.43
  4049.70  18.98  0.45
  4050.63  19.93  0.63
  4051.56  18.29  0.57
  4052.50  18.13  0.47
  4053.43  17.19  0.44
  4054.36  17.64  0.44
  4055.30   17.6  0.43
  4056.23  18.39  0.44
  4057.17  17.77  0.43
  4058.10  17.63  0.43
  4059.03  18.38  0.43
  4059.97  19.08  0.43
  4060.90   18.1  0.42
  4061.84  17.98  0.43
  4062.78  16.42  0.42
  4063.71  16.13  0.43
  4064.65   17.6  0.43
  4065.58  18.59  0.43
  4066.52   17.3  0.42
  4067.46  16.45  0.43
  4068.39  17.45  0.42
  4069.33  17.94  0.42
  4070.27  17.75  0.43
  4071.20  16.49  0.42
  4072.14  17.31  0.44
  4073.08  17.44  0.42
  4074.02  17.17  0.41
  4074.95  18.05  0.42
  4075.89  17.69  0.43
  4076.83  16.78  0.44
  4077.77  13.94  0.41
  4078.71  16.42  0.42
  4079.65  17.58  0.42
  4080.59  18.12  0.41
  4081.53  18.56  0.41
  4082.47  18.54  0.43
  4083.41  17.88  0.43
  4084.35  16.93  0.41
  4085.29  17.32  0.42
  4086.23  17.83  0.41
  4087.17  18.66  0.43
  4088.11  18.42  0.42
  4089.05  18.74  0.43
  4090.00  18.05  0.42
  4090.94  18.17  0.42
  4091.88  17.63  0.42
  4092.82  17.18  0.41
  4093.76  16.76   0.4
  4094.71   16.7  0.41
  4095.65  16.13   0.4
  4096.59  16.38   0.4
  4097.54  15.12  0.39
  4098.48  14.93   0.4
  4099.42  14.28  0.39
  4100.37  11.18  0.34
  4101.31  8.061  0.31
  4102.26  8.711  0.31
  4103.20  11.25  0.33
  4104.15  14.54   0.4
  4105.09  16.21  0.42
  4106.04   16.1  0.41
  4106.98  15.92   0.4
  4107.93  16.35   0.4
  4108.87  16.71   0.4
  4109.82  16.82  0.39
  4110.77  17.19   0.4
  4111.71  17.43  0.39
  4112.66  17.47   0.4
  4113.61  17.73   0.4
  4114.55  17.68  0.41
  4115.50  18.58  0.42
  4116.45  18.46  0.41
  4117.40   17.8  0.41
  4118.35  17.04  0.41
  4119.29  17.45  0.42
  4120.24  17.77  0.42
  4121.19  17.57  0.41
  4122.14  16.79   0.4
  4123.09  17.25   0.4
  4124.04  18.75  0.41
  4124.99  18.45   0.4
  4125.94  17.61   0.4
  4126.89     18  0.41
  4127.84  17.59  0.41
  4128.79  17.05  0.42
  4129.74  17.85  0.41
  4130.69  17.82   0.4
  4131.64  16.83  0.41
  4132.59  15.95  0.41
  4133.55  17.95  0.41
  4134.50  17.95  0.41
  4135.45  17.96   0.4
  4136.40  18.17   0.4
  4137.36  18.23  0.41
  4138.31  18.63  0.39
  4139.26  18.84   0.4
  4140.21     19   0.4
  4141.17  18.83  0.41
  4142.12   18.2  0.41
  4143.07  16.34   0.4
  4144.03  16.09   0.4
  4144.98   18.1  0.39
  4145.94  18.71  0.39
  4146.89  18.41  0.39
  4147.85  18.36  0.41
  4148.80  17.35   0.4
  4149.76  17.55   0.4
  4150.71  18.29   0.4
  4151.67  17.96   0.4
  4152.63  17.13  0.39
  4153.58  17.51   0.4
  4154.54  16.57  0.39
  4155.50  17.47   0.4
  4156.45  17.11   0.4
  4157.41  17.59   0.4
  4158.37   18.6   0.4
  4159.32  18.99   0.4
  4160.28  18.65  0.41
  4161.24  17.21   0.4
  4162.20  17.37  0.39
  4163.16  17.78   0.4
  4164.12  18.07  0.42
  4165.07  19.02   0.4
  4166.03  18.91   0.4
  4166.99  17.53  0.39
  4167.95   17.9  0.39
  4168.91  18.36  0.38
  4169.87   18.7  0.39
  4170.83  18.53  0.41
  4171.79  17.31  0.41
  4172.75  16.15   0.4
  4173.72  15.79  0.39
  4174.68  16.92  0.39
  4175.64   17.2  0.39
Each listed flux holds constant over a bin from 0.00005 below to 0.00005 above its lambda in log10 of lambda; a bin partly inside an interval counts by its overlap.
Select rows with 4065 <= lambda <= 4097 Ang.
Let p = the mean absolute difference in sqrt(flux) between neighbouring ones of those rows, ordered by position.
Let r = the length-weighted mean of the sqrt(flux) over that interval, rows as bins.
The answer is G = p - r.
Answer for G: -4.09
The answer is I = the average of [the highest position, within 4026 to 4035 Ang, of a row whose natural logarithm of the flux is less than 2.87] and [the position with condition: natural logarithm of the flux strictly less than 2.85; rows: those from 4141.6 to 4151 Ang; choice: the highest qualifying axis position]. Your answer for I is 4089.4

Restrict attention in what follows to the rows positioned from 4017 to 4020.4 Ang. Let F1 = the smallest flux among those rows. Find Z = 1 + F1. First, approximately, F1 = 17.86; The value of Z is 18.9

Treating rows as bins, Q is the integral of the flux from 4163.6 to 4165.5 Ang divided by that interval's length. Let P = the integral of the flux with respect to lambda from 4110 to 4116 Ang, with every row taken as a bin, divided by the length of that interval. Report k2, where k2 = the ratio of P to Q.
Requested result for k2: 0.95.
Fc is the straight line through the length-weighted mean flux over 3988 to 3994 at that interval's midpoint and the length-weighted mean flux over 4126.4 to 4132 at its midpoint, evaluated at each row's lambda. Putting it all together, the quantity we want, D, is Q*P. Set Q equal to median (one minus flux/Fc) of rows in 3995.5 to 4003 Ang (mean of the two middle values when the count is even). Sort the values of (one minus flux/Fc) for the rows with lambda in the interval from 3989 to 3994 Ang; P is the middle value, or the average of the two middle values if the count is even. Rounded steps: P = 0.006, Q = 0.00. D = 0.0000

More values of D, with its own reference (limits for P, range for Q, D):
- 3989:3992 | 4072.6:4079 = 0.0005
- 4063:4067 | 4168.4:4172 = -0.0002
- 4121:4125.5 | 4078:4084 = 0.0000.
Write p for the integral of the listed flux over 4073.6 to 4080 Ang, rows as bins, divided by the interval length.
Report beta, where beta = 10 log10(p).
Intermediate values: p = 16.8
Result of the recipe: 12.3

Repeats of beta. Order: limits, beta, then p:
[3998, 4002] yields 12.4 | 17.4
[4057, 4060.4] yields 12.6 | 18.3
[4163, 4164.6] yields 12.6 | 18.0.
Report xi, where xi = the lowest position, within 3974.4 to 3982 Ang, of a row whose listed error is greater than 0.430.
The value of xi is 3974.87 Ang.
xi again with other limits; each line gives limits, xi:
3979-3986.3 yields 3979.45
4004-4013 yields 4004.26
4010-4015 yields 4010.72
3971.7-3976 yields 3974.87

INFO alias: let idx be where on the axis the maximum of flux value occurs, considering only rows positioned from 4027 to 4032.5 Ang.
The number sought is 4027.38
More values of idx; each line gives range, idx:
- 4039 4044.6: 4039.46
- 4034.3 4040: 4037.60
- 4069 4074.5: 4069.33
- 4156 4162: 4159.32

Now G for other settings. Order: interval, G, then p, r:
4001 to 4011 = -4.12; 0.089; 4.21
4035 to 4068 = -4.15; 0.090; 4.24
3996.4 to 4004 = -4.11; 0.060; 4.17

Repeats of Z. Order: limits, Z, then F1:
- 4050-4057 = 18.2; 17.19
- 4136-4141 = 19.2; 18.17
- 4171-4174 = 16.8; 15.79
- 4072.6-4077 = 17.8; 16.78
